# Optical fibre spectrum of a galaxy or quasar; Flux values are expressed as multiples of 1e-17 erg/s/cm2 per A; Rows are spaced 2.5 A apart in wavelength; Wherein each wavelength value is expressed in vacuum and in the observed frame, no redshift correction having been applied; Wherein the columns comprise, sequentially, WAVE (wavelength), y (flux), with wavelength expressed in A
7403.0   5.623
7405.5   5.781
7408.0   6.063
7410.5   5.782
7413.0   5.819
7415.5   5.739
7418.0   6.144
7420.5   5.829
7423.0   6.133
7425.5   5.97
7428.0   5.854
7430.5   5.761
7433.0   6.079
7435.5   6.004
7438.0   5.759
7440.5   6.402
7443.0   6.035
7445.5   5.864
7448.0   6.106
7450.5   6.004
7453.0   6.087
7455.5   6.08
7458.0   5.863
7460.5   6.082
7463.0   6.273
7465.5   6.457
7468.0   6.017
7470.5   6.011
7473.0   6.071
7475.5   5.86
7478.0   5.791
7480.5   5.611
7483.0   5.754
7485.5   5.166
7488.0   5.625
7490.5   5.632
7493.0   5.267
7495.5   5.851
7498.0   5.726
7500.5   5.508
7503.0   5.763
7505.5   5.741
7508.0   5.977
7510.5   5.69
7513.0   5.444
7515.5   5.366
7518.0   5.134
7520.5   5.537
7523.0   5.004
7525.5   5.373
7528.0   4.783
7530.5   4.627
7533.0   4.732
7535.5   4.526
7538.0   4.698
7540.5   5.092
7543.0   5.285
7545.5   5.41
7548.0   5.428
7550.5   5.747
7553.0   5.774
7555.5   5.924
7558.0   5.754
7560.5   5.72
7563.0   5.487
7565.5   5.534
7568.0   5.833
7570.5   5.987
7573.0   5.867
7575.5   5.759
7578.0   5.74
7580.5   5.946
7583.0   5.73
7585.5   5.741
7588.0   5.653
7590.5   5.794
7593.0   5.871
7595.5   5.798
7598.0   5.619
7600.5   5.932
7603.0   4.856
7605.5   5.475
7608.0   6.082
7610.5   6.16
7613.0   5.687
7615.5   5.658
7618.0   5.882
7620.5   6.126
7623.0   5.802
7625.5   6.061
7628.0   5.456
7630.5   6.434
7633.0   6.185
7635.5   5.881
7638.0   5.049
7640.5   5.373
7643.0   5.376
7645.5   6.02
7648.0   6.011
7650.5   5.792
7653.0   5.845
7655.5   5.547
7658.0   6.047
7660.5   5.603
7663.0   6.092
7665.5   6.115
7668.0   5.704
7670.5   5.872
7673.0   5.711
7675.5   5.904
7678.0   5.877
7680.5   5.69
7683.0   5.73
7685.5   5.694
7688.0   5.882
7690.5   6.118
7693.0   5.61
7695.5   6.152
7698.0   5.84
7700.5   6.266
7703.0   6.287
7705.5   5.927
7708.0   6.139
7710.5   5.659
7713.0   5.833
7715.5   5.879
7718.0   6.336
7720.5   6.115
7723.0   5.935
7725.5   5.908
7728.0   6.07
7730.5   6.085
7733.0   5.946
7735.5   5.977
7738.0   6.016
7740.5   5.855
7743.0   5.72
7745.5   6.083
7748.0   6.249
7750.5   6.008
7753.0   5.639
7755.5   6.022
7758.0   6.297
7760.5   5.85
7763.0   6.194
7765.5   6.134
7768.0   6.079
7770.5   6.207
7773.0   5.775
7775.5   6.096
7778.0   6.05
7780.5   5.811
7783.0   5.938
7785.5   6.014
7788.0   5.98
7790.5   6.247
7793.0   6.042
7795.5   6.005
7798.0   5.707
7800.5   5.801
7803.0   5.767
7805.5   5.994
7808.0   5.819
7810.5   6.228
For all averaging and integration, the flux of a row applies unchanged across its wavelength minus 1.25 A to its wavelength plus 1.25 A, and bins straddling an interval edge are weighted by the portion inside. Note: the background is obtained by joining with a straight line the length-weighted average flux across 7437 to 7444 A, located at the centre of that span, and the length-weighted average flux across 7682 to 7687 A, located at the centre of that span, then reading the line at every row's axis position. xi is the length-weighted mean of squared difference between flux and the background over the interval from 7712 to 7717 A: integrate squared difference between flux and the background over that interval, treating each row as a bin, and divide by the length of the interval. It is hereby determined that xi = 0.05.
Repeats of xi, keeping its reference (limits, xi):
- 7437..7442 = 0.10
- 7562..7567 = 0.14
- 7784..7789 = 0.18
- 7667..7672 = 0.01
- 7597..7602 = 0.08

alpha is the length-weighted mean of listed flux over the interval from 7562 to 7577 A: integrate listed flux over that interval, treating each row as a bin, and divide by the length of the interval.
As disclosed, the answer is 5.75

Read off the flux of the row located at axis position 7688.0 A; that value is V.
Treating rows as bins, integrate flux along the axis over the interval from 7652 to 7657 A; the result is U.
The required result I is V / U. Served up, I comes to 0.206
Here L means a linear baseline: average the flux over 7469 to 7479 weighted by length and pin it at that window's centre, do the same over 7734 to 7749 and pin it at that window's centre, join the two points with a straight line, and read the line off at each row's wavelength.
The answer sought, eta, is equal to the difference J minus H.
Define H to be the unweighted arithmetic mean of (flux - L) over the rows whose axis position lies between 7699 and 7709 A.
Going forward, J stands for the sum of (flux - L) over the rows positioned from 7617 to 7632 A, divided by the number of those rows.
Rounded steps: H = 0.2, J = 0.00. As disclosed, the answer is -0.2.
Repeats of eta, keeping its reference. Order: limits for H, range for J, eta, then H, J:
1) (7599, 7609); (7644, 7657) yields 0.2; -0.4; -0.12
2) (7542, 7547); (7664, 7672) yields 0.5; -0.6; -0.07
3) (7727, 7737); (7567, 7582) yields -0.1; 0.0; -0.10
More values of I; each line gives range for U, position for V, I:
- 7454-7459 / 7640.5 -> 0.180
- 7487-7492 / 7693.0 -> 0.200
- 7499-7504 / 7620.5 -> 0.217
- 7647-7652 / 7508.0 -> 0.203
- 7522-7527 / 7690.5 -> 0.236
